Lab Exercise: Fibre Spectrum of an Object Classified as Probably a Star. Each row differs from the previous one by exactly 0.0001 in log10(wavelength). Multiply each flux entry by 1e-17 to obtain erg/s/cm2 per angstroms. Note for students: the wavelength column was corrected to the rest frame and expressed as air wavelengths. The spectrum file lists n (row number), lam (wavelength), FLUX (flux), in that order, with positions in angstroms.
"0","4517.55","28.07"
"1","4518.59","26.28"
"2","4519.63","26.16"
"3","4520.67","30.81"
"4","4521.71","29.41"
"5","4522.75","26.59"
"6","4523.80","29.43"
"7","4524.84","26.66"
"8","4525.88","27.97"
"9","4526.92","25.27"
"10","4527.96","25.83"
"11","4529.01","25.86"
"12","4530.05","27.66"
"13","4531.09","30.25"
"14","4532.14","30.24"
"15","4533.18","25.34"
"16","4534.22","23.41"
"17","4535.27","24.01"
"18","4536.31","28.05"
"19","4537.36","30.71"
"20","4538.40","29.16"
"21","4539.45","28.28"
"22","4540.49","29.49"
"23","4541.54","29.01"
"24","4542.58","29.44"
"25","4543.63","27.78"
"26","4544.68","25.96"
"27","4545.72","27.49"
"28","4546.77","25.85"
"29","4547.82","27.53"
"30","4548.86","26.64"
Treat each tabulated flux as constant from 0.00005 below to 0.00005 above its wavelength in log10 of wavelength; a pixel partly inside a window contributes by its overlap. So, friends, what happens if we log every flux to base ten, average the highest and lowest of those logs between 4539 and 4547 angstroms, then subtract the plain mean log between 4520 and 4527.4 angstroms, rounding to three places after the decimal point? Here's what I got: -0.005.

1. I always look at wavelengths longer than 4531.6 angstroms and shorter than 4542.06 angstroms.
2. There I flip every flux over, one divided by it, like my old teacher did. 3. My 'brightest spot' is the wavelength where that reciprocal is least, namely 4537.36 angstroms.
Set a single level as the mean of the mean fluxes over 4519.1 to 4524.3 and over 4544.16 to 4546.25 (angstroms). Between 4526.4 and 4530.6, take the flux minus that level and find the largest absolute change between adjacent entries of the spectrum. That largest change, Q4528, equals 1.80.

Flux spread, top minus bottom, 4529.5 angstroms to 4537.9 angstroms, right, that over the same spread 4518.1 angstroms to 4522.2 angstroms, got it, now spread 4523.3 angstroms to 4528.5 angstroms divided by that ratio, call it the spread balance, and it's 2.6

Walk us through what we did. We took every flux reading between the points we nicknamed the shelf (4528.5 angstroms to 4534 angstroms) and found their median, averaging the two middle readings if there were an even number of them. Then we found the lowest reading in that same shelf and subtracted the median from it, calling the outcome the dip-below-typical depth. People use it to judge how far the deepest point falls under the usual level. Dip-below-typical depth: -2.3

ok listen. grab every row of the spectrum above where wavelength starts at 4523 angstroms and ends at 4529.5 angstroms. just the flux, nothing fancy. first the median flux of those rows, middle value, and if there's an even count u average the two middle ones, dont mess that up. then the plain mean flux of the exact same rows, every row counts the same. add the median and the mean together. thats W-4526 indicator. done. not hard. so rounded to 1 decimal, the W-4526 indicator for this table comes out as 53.1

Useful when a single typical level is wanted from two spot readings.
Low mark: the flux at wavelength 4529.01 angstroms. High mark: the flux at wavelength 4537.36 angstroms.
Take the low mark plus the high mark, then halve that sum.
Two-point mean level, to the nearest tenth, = 28.3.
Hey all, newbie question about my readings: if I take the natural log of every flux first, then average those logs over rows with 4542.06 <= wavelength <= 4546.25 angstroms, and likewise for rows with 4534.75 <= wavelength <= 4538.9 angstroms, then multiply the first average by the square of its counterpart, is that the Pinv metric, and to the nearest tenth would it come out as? 36.8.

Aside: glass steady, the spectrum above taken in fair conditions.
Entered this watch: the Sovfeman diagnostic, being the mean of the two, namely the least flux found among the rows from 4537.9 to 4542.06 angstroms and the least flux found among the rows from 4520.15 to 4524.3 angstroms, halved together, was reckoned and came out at 27.4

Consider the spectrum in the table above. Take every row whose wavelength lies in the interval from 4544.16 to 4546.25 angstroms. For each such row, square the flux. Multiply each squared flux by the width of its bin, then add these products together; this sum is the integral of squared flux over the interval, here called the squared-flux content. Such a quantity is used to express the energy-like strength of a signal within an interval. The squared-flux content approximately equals 1496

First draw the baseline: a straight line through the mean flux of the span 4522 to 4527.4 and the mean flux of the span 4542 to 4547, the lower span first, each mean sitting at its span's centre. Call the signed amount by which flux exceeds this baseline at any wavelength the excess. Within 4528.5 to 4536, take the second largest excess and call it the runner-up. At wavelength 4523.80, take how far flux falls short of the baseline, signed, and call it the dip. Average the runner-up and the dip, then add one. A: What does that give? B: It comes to 1.4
